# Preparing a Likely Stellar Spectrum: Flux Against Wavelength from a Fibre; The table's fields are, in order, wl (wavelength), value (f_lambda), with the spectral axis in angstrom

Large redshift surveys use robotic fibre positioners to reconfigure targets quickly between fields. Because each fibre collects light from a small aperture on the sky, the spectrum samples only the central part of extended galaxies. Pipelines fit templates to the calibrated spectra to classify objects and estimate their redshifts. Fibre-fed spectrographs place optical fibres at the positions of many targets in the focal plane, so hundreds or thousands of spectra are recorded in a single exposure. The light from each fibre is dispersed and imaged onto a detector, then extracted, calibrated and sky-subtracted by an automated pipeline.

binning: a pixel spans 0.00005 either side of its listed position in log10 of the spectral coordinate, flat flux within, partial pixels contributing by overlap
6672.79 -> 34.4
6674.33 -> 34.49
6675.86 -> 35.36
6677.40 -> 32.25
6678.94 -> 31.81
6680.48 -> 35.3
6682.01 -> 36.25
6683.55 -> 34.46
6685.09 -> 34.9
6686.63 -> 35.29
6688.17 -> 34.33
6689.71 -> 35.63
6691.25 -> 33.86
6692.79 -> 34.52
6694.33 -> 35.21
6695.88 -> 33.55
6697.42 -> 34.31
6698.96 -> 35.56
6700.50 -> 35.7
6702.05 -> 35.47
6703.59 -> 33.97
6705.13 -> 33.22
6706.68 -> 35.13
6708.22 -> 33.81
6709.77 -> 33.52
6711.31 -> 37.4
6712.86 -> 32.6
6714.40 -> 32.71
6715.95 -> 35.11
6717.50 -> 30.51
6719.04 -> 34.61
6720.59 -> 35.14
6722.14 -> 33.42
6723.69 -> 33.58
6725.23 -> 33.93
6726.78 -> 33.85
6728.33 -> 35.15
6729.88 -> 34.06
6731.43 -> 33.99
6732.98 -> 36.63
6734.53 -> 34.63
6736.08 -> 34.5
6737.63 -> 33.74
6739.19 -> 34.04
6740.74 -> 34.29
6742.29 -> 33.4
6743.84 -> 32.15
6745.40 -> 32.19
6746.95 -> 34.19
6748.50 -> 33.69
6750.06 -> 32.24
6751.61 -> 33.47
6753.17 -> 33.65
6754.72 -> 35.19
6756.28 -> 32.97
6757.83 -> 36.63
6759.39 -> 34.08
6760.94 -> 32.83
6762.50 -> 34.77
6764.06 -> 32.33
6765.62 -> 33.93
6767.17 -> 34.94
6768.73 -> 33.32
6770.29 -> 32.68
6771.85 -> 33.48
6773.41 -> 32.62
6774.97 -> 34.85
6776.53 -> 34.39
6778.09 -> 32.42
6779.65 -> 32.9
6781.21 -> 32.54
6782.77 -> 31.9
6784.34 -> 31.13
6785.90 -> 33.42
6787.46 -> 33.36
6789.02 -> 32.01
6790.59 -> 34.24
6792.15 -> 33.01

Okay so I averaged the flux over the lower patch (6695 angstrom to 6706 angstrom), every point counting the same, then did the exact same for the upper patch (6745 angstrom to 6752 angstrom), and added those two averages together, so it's 67.7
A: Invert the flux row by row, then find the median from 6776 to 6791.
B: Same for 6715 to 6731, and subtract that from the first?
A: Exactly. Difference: 0.0011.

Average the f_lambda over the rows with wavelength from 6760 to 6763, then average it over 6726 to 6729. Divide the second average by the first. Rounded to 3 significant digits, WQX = 1.02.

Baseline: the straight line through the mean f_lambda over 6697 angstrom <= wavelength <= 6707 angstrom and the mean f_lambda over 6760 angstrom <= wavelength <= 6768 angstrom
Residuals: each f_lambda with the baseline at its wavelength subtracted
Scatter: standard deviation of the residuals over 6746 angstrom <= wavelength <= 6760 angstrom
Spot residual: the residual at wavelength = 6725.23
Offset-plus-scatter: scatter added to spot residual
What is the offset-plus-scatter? 0.8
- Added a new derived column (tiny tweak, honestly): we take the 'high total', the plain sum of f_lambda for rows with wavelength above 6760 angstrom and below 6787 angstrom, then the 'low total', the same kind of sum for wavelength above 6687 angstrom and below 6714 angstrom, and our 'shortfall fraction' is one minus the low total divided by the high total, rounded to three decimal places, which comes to -0.041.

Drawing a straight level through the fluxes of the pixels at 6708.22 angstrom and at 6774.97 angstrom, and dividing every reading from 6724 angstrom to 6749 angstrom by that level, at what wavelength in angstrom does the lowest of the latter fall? 6743.84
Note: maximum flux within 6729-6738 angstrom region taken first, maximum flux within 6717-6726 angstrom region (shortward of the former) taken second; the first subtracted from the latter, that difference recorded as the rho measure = -1.5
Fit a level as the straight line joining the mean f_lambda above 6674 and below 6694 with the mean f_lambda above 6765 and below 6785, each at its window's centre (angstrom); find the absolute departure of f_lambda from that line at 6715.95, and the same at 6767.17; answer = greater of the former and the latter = 1.66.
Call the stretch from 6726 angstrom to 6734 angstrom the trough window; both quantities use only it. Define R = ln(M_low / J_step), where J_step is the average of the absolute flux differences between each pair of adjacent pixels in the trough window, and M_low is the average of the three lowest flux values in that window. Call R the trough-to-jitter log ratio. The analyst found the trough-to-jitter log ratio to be 3.28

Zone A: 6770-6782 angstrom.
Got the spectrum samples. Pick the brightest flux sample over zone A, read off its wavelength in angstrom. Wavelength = 6774.97 angstrom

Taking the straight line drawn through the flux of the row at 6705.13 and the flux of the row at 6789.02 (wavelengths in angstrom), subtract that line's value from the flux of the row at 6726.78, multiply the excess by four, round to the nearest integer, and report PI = 4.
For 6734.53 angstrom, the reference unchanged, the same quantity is 7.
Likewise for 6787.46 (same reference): 5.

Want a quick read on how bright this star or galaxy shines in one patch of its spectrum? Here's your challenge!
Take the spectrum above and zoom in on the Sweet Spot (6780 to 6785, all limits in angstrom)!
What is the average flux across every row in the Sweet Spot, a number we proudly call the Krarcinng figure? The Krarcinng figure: 31.9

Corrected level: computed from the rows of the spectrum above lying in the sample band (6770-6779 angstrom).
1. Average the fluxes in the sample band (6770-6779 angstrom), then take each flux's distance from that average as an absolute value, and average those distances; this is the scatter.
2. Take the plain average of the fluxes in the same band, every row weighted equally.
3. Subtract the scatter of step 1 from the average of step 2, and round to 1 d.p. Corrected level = 32.6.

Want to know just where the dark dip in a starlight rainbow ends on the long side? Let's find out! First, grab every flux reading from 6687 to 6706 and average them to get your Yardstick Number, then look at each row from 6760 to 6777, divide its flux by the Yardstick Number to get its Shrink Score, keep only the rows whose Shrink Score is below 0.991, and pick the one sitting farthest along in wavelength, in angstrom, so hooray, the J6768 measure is 6773.41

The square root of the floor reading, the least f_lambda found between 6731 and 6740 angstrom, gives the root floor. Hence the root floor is 5.81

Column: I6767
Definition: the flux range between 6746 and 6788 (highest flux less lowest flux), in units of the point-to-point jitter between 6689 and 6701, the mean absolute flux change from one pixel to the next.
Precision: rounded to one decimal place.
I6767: 5.6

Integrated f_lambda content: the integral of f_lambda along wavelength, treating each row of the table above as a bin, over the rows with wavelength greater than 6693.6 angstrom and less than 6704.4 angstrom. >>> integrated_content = 376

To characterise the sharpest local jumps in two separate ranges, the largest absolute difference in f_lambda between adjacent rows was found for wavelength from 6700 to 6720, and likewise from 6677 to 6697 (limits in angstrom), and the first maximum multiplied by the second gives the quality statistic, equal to 16.8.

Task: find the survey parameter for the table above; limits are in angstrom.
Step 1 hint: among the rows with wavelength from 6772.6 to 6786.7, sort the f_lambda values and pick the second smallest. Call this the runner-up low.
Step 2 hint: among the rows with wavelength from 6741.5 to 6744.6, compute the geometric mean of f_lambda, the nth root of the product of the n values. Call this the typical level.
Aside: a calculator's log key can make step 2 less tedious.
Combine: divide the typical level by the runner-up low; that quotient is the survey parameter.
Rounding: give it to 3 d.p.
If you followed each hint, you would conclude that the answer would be 1.027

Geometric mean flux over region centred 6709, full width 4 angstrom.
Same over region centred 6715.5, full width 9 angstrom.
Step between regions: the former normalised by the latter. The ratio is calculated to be 1.00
